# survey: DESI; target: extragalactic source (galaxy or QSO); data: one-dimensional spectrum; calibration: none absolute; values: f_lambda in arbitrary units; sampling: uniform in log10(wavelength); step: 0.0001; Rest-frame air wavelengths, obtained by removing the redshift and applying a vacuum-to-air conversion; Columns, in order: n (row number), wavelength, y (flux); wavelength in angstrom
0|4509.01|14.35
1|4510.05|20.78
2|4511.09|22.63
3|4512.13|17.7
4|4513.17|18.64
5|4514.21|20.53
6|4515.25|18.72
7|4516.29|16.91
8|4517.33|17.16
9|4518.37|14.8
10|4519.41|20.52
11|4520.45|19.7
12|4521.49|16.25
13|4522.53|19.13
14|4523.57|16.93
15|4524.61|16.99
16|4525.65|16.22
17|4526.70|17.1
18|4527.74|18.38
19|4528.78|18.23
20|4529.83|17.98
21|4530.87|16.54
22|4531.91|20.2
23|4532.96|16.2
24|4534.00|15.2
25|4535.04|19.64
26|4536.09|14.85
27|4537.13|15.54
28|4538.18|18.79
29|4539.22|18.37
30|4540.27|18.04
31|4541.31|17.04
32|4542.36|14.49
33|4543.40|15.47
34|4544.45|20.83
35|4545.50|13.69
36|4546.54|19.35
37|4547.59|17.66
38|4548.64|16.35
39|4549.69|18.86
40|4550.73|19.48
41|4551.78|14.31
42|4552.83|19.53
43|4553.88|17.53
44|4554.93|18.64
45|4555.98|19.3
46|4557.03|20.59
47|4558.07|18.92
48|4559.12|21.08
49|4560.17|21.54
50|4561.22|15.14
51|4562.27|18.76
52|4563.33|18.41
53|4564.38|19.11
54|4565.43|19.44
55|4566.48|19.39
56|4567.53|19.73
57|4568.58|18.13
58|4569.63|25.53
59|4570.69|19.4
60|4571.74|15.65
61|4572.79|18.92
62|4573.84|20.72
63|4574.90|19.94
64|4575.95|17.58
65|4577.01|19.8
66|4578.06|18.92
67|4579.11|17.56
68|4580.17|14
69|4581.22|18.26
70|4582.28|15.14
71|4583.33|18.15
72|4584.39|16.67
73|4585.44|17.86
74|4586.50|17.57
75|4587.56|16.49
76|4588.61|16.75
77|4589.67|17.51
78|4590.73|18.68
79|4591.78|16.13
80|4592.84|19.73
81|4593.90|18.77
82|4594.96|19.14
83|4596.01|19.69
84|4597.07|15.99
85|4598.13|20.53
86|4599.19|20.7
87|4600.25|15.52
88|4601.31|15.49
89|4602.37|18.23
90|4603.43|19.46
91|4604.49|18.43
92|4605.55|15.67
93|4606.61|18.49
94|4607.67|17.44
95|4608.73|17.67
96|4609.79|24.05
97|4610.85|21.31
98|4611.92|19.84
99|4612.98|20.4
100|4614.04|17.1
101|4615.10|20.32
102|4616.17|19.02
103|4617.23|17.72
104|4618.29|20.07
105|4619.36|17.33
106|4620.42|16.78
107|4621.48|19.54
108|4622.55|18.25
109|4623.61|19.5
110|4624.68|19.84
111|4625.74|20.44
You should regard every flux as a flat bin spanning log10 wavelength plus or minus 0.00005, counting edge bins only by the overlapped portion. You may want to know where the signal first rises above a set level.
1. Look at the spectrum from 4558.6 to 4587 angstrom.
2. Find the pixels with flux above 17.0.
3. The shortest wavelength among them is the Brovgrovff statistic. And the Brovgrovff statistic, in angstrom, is 4559.12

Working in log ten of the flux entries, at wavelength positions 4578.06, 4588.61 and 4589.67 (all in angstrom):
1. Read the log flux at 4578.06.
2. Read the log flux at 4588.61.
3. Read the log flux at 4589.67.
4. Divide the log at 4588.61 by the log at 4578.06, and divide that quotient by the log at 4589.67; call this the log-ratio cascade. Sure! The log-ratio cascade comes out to 0.77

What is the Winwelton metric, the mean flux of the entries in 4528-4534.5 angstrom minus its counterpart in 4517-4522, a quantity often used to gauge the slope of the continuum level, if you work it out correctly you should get -0.3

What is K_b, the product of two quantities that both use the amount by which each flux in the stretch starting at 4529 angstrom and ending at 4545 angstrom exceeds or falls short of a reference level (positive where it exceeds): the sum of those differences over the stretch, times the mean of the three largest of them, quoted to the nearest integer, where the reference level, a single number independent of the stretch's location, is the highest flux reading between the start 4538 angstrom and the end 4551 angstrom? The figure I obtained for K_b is 32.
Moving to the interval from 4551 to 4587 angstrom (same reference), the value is -145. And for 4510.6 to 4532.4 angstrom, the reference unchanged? -22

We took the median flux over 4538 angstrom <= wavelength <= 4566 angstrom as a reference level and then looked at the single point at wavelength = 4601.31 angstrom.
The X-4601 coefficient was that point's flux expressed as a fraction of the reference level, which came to 0.83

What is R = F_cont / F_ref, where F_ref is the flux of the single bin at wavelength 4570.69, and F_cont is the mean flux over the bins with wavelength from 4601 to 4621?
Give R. 0.96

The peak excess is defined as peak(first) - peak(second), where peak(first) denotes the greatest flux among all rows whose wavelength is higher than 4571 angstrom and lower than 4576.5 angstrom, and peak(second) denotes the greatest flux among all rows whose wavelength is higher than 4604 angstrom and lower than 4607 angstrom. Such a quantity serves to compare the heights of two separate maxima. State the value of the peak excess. 2.2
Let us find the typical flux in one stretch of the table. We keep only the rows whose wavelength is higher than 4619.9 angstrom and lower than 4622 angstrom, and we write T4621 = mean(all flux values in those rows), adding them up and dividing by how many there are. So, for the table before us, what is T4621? 18.2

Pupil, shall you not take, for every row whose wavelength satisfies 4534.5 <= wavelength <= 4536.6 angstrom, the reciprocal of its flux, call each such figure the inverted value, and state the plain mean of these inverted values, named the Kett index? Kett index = 0.0591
